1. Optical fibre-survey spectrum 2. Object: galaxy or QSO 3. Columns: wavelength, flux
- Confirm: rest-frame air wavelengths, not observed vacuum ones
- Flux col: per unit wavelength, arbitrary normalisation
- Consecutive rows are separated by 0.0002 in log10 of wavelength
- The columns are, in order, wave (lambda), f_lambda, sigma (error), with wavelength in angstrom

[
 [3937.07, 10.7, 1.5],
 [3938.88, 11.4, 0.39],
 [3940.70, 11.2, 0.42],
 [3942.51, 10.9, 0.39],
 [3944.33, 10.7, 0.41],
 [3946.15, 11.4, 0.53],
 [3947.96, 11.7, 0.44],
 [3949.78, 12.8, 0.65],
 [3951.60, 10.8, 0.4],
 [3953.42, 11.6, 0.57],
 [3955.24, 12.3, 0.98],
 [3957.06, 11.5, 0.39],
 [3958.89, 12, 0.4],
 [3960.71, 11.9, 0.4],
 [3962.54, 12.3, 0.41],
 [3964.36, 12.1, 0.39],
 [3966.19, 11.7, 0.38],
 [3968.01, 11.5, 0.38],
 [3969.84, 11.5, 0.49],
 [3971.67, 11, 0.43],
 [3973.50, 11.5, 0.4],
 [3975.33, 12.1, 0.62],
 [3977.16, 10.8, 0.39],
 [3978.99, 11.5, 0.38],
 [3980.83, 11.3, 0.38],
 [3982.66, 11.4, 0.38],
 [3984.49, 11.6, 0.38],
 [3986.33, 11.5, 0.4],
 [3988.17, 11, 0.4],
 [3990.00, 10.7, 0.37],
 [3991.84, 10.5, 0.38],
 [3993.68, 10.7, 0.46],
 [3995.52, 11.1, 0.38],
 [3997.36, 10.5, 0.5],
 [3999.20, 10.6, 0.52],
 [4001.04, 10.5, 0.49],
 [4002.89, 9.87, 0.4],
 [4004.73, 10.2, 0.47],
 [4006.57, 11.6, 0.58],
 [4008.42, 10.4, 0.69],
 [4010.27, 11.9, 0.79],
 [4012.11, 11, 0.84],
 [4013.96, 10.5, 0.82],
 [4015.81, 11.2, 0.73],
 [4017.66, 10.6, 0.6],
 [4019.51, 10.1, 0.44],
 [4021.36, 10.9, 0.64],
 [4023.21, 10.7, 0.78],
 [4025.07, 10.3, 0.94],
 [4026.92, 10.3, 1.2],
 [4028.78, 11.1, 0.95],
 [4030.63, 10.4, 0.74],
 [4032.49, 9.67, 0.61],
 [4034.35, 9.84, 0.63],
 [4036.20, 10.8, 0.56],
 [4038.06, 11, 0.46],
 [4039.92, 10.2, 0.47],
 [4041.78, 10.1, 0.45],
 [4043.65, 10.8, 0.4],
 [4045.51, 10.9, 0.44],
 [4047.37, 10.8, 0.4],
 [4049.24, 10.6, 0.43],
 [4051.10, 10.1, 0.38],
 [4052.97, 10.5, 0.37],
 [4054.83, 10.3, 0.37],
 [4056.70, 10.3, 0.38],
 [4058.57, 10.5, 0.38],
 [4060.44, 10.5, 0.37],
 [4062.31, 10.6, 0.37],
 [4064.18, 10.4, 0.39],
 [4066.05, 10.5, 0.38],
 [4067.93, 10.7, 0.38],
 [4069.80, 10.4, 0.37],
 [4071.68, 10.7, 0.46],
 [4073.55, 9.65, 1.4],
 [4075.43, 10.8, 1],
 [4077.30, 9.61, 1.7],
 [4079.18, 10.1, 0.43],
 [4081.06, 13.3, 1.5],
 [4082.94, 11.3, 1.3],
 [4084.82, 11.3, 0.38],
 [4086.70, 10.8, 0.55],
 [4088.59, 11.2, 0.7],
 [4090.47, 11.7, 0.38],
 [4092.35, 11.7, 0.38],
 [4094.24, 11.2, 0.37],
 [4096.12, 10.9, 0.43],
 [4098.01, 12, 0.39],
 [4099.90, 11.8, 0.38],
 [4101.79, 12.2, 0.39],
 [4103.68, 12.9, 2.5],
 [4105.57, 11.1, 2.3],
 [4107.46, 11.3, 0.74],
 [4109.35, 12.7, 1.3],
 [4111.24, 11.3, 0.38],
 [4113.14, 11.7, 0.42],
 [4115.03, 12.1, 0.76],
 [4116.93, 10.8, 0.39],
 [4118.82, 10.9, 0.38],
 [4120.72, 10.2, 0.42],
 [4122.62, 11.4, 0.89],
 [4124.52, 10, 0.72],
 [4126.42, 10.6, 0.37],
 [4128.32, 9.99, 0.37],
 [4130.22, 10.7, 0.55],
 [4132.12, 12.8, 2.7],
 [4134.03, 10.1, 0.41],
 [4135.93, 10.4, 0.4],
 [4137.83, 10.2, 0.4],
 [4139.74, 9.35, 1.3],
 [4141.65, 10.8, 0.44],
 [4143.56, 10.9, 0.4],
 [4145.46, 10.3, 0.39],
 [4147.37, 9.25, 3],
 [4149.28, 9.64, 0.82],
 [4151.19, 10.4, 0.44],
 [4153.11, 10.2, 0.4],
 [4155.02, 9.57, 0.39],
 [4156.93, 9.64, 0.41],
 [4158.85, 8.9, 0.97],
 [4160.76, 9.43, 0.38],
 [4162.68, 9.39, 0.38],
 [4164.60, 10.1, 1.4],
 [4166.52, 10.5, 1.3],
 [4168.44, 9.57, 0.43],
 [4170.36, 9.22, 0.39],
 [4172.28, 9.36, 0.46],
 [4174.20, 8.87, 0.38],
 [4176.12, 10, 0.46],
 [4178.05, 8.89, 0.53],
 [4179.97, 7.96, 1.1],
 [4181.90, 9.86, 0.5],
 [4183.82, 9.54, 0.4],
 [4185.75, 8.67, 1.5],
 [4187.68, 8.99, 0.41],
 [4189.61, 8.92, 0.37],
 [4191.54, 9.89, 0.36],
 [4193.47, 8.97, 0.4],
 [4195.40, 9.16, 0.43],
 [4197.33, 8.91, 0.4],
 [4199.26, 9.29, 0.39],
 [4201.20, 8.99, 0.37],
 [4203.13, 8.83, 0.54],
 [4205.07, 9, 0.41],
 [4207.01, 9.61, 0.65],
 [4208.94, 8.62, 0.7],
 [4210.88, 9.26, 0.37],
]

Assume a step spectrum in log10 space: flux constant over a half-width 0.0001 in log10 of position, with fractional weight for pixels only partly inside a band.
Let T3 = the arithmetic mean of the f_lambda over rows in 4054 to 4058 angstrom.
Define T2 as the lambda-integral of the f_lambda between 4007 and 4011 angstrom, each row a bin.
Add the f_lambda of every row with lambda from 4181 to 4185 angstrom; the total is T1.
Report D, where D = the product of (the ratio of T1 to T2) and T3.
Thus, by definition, 4.5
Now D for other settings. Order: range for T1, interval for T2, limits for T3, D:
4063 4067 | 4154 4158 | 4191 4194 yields 5.1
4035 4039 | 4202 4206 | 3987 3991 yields 6.6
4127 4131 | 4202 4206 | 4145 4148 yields 5.7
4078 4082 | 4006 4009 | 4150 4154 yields 7.3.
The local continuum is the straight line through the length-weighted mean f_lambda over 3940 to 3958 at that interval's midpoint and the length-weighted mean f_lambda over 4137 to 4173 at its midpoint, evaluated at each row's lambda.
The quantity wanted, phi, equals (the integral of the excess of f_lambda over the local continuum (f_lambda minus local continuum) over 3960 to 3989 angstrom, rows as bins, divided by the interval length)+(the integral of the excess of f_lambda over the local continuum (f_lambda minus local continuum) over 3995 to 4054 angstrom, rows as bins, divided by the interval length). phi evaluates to 0.0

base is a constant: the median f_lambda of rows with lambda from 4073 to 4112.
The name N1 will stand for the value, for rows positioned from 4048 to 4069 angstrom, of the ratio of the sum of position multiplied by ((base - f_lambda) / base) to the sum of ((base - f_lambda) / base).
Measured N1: 4058.1 angstrom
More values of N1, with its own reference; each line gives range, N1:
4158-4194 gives 4176.9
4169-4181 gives 4175.6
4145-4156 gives 4150.2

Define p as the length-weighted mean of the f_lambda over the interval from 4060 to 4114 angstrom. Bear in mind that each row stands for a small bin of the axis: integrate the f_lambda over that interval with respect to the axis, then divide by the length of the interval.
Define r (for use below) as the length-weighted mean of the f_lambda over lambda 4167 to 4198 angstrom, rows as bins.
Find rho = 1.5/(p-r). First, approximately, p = 11.2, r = 9.2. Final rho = 0.8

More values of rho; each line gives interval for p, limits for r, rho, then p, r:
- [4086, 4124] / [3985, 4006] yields 1.9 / 11.5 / 10.7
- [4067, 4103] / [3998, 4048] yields 2.8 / 11.1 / 10.6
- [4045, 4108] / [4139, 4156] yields 1.7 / 11.0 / 10.1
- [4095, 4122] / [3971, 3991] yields 6.0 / 11.6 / 11.3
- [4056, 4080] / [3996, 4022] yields -4.4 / 10.4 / 10.7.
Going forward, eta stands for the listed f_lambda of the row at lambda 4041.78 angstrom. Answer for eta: 10.1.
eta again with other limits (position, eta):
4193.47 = 8.97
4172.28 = 9.36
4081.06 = 13.3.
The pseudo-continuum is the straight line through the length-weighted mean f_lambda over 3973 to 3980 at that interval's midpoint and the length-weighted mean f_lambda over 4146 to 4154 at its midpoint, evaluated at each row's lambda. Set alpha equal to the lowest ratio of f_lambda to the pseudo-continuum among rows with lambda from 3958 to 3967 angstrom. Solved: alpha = 1.012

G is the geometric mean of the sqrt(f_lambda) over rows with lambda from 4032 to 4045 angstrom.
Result 3.21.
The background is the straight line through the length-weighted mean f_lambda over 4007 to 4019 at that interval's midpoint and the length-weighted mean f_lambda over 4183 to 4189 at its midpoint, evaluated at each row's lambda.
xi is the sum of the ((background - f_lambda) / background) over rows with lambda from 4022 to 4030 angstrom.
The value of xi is 0.07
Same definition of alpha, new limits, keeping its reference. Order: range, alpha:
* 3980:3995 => 0.927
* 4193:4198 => 0.943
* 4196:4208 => 0.939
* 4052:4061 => 0.958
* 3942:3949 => 0.910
